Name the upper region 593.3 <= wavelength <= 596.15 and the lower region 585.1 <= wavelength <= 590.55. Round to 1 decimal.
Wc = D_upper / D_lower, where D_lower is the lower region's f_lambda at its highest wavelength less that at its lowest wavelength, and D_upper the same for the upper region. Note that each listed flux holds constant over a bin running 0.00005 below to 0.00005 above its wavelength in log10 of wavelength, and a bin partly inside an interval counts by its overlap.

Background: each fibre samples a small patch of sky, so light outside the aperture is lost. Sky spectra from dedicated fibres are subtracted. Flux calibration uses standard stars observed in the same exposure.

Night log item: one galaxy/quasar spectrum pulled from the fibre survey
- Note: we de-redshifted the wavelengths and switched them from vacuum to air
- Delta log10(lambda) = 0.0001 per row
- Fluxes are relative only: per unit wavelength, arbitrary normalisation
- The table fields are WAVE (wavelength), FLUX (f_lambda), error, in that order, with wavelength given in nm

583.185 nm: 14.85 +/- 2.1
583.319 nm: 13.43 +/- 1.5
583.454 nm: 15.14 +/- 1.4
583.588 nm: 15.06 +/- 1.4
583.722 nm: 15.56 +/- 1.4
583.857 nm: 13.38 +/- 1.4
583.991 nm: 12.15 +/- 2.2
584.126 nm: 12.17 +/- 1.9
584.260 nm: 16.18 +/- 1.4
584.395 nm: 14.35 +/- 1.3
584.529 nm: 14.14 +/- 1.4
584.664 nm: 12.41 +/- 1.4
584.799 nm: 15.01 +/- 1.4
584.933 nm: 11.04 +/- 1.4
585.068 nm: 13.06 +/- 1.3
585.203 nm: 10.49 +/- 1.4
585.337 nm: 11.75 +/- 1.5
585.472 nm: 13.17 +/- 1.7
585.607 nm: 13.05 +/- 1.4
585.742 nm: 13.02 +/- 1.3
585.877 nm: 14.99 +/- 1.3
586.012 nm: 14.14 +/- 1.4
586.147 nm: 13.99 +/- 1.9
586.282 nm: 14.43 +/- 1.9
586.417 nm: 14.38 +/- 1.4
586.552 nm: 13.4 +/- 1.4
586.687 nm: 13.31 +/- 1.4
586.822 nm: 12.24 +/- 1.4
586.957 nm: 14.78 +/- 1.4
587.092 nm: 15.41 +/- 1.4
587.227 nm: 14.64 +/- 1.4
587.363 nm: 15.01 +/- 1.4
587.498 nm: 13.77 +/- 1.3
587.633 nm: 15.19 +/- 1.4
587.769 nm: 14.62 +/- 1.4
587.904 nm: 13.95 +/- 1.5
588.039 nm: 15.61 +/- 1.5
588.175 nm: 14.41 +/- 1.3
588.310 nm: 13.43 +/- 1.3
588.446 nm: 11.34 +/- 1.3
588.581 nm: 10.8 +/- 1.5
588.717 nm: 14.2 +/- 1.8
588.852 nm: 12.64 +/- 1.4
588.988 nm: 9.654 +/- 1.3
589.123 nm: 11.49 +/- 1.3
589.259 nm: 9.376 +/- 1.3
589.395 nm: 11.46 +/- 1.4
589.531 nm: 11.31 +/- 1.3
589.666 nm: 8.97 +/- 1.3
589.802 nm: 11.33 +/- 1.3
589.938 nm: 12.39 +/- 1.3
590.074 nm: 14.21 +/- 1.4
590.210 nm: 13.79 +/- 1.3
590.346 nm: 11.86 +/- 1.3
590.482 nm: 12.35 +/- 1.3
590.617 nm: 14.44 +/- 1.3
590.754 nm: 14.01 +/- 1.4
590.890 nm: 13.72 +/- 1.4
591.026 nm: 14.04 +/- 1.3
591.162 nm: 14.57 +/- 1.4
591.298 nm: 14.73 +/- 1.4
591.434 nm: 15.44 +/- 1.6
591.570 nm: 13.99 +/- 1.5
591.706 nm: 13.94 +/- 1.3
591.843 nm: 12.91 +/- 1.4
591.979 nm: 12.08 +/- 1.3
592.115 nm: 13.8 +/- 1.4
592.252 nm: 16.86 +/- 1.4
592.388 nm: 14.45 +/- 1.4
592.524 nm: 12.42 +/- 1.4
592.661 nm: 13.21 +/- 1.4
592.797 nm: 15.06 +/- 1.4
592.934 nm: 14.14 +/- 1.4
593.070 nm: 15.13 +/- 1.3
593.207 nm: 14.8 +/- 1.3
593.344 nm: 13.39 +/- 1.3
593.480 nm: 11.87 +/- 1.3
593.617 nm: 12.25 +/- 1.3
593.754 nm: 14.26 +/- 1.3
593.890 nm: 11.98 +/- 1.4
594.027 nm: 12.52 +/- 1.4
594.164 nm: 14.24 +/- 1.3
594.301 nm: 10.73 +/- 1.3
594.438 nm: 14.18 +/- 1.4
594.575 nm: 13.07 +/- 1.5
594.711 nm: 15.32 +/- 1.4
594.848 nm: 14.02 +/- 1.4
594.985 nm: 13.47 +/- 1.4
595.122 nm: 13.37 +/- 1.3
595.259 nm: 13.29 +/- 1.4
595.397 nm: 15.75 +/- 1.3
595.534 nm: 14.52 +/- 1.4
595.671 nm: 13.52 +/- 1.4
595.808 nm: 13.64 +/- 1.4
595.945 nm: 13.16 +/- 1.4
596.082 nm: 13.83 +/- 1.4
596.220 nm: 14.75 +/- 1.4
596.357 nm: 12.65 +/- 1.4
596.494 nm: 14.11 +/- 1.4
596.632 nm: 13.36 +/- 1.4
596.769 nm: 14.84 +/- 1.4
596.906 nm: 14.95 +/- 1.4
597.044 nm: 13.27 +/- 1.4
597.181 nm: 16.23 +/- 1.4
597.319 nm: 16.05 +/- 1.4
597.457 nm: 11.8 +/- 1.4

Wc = 0.2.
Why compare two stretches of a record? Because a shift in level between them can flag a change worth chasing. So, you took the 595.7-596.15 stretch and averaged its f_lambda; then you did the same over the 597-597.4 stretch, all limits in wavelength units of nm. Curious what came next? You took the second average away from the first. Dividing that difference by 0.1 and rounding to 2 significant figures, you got -16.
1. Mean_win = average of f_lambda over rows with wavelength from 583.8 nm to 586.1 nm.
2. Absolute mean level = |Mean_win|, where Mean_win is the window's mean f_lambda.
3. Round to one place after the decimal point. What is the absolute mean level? 13.2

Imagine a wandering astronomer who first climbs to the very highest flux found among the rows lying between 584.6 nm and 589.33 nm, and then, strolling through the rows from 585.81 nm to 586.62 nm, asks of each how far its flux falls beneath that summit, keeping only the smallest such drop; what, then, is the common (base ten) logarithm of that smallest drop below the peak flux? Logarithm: -0.21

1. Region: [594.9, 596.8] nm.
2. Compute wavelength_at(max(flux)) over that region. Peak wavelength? 595.397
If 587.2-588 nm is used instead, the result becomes 587.633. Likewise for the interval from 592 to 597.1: 592.252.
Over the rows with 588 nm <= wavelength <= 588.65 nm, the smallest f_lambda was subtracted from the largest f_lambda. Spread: 4.8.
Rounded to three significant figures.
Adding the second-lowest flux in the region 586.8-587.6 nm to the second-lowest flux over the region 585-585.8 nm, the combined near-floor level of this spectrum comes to 25.5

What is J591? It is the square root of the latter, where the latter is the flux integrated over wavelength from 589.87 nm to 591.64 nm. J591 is 4.94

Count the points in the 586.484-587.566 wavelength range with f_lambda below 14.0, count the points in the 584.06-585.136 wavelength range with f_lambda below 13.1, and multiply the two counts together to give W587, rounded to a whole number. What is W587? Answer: 16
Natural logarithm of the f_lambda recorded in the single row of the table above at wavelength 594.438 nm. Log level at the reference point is 2.65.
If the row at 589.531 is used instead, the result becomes 2.43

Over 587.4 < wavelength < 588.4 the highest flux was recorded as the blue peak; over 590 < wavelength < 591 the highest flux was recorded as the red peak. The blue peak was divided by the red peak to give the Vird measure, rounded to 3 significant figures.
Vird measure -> 1.08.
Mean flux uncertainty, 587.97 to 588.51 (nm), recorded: 1.35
